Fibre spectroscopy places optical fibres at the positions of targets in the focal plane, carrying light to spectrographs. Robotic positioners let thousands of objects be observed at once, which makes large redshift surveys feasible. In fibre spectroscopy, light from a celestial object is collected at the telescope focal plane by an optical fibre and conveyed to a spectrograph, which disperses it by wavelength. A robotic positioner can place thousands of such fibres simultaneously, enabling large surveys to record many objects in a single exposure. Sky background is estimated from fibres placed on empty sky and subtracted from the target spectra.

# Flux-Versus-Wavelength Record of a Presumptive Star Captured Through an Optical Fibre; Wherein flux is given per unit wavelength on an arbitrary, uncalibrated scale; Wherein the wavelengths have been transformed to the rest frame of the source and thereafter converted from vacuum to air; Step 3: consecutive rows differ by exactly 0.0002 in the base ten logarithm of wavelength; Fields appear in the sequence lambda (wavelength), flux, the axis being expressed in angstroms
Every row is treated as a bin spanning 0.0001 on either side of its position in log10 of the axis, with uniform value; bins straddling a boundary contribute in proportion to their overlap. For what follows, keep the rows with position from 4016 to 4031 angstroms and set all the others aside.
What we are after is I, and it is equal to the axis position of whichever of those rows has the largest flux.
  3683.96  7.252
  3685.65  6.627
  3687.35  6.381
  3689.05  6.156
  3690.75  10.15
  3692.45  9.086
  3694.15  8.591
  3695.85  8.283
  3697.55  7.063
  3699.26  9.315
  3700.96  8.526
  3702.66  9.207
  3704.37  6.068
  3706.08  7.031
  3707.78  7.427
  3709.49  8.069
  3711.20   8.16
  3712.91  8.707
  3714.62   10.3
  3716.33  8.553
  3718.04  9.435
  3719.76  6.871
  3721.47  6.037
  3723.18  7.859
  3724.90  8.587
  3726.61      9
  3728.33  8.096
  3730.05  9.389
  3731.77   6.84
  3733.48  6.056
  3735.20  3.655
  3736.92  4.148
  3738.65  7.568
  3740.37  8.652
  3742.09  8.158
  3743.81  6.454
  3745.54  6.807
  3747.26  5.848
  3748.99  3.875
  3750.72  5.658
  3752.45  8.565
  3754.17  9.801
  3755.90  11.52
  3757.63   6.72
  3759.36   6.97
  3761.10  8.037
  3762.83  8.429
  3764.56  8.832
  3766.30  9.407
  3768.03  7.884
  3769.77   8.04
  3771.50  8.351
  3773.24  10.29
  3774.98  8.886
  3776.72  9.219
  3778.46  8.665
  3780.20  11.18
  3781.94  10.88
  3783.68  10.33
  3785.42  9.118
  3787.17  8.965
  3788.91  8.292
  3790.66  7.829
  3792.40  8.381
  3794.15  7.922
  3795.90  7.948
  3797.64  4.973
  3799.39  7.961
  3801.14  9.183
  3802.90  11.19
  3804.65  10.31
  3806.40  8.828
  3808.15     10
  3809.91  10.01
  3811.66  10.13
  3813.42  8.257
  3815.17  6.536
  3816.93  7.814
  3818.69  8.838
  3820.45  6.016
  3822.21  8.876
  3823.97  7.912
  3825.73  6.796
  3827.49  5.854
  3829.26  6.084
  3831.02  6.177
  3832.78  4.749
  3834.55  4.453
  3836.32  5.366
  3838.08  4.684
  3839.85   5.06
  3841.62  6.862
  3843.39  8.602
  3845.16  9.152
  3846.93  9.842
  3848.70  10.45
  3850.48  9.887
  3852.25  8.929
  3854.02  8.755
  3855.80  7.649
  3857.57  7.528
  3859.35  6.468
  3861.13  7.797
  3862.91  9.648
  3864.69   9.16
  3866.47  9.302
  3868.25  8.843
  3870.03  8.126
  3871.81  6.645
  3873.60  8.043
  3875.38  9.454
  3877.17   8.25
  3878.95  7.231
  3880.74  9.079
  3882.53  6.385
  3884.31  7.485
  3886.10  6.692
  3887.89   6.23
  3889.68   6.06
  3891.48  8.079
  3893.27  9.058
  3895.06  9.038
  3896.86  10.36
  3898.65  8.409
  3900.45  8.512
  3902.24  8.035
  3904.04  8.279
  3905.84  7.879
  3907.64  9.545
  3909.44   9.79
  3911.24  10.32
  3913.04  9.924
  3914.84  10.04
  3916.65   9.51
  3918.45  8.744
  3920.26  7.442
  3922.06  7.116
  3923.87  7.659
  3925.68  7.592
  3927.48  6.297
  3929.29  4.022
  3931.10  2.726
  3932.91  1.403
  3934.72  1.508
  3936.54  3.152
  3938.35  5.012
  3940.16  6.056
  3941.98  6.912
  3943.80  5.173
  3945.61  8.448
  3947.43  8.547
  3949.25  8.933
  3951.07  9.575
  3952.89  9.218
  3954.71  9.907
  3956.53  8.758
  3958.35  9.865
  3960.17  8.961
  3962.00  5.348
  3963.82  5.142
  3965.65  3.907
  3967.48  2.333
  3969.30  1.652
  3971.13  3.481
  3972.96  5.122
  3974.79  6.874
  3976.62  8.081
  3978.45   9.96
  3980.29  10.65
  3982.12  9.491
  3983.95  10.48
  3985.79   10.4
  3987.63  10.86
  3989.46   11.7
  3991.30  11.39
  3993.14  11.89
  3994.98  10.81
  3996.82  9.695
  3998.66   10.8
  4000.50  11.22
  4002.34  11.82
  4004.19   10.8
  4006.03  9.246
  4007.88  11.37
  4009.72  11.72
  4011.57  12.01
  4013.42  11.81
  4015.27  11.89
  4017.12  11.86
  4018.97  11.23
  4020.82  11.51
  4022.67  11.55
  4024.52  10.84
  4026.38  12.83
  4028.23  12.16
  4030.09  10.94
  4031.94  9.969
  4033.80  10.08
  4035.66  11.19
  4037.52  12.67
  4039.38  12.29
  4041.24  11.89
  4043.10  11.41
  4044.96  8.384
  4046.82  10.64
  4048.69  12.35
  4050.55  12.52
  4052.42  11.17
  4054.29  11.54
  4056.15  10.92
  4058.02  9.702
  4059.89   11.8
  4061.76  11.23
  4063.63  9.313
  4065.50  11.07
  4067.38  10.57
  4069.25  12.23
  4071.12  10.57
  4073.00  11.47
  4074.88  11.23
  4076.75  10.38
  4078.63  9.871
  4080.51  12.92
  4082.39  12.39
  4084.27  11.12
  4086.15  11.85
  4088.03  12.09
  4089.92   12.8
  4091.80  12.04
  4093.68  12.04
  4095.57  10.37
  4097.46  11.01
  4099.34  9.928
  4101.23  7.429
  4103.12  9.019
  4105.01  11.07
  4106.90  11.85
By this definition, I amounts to 4026.38 angstroms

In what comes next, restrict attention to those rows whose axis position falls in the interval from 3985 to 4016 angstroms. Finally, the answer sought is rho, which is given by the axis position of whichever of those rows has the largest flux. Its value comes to 4011.57 angstroms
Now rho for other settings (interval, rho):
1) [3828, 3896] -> 3848.70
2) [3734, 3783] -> 3755.90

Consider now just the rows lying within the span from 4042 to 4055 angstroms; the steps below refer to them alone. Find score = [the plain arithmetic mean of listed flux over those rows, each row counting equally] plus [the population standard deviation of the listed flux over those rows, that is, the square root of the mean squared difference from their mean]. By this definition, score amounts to 12.4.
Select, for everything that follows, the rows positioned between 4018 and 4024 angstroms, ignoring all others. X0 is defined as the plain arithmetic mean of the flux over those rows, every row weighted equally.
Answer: 11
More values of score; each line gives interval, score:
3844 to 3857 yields 10.1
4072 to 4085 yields 12.3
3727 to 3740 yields 8.5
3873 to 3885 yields 9.0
